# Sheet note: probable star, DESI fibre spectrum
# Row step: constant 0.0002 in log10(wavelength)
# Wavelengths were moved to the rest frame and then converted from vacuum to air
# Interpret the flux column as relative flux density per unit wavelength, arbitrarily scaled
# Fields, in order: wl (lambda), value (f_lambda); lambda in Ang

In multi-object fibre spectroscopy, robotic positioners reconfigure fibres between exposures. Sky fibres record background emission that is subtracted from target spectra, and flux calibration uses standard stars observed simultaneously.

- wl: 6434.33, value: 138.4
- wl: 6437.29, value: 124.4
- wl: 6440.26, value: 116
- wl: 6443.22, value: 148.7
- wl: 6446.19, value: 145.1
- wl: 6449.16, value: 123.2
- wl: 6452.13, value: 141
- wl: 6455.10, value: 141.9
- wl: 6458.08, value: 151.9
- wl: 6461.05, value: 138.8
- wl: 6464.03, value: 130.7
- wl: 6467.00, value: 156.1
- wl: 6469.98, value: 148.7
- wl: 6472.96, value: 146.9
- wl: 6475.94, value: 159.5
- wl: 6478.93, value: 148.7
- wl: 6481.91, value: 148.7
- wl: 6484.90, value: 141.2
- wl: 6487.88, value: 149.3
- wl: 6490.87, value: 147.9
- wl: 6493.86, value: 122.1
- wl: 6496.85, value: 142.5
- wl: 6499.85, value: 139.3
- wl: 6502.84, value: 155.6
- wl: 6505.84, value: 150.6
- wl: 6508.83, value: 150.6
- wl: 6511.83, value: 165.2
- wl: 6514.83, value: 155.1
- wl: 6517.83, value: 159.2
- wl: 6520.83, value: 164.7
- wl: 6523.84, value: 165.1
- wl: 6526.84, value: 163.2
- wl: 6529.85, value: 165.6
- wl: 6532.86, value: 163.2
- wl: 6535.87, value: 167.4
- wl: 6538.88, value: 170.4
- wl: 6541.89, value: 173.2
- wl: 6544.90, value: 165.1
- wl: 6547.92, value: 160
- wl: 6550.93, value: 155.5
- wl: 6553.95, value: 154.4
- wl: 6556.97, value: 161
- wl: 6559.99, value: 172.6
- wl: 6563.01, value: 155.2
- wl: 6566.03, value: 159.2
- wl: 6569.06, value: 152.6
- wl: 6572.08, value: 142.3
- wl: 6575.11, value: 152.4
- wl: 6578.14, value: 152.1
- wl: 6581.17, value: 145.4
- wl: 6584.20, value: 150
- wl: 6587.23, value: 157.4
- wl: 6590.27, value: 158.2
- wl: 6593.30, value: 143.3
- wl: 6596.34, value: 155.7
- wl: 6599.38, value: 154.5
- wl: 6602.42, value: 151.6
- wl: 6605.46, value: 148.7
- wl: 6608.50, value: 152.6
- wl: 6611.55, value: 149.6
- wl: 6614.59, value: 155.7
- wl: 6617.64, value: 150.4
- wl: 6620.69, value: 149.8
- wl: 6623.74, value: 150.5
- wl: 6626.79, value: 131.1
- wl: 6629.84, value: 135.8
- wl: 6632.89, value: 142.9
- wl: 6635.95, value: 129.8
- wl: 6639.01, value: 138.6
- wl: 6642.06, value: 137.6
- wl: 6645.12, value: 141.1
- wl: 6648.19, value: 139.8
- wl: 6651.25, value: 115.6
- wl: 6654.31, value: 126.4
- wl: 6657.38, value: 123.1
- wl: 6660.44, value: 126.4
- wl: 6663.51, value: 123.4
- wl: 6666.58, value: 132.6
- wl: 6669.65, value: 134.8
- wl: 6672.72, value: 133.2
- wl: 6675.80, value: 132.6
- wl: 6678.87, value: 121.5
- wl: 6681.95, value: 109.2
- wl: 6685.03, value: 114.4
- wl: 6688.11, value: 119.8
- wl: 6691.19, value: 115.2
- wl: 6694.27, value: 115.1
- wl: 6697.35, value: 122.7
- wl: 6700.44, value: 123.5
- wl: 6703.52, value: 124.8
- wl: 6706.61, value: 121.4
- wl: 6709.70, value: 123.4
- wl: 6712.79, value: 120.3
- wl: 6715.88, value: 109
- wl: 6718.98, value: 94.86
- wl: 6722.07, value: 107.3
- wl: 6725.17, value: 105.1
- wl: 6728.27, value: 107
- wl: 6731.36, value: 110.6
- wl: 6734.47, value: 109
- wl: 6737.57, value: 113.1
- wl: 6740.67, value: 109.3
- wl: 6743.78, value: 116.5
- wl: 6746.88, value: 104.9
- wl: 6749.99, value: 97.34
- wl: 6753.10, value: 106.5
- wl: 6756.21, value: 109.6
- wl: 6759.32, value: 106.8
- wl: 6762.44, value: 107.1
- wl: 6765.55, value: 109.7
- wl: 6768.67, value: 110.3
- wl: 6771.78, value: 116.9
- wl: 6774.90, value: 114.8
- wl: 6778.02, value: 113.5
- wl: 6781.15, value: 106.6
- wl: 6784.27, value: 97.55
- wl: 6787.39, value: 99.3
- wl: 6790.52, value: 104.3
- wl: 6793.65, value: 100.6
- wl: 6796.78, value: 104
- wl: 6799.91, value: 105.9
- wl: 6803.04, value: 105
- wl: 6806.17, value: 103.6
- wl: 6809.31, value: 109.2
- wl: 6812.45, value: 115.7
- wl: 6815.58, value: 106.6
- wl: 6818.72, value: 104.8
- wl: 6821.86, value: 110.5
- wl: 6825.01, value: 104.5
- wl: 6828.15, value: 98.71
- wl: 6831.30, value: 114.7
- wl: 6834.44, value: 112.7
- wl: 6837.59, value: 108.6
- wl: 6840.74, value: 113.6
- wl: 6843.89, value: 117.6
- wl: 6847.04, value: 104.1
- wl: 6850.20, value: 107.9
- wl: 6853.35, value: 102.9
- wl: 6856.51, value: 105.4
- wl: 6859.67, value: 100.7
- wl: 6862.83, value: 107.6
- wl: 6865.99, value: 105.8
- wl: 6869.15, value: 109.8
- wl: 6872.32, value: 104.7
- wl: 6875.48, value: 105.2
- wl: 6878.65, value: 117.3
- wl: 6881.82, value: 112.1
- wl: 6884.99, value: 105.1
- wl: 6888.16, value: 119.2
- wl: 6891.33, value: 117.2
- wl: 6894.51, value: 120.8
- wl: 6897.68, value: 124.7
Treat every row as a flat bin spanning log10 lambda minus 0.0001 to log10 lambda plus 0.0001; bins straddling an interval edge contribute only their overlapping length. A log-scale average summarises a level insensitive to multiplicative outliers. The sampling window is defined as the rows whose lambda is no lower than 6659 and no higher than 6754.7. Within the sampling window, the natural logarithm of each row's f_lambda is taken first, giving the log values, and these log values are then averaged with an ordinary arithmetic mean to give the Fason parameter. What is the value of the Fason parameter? 4.75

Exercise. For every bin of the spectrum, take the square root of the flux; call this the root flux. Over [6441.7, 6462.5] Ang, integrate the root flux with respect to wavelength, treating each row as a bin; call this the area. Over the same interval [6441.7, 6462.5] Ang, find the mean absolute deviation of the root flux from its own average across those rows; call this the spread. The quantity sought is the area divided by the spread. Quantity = 945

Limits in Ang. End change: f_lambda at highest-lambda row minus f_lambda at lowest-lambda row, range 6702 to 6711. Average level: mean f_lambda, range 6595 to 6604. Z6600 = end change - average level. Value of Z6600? -155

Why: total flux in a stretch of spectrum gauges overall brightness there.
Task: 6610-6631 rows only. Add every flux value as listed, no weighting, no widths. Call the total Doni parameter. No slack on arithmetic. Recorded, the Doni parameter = 1023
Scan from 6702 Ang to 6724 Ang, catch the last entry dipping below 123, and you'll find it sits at 6722.07 Ang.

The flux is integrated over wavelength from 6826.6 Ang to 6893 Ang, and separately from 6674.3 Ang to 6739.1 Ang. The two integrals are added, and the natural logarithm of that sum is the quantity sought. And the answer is 9.60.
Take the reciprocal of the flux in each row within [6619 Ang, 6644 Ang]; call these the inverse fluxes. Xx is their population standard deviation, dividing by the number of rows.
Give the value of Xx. 0.0004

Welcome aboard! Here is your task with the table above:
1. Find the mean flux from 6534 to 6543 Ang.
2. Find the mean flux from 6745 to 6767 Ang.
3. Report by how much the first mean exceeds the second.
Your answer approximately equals 64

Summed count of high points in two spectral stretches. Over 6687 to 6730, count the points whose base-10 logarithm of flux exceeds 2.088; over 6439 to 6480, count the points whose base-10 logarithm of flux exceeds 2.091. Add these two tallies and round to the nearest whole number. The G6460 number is 16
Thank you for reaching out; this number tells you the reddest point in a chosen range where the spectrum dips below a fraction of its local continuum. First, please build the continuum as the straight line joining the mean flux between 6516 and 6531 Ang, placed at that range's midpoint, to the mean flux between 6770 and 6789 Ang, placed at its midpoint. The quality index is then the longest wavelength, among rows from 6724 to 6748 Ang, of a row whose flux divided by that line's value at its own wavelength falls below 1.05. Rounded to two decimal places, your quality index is 6746.88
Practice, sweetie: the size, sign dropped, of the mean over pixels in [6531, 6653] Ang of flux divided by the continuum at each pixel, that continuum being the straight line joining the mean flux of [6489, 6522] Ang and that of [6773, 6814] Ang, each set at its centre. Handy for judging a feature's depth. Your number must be 1.10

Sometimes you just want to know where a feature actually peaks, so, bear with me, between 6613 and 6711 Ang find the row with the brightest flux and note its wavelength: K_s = 6614.59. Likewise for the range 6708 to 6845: 6709.70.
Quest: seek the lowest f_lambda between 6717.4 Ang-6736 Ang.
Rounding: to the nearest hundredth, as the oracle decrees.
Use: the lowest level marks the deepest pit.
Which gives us 94.86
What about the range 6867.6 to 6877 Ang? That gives 104.70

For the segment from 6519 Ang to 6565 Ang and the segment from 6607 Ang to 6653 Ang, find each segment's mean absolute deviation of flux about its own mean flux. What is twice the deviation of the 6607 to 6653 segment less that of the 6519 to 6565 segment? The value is 12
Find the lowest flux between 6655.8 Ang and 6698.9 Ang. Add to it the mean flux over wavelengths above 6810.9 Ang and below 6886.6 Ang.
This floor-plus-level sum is 217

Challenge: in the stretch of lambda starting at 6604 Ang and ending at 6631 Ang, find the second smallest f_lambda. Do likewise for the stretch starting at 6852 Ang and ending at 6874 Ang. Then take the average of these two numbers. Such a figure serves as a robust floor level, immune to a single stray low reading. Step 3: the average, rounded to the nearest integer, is 119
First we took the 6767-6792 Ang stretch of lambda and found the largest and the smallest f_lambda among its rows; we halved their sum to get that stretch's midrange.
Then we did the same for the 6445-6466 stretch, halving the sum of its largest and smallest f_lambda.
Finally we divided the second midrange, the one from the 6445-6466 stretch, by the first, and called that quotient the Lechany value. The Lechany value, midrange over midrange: 1.28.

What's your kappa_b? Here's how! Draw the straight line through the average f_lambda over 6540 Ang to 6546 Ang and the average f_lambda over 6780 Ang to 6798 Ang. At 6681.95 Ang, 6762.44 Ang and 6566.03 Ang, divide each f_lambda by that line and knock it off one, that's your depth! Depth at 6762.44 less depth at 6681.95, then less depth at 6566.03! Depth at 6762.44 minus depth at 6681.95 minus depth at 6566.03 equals -0.17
